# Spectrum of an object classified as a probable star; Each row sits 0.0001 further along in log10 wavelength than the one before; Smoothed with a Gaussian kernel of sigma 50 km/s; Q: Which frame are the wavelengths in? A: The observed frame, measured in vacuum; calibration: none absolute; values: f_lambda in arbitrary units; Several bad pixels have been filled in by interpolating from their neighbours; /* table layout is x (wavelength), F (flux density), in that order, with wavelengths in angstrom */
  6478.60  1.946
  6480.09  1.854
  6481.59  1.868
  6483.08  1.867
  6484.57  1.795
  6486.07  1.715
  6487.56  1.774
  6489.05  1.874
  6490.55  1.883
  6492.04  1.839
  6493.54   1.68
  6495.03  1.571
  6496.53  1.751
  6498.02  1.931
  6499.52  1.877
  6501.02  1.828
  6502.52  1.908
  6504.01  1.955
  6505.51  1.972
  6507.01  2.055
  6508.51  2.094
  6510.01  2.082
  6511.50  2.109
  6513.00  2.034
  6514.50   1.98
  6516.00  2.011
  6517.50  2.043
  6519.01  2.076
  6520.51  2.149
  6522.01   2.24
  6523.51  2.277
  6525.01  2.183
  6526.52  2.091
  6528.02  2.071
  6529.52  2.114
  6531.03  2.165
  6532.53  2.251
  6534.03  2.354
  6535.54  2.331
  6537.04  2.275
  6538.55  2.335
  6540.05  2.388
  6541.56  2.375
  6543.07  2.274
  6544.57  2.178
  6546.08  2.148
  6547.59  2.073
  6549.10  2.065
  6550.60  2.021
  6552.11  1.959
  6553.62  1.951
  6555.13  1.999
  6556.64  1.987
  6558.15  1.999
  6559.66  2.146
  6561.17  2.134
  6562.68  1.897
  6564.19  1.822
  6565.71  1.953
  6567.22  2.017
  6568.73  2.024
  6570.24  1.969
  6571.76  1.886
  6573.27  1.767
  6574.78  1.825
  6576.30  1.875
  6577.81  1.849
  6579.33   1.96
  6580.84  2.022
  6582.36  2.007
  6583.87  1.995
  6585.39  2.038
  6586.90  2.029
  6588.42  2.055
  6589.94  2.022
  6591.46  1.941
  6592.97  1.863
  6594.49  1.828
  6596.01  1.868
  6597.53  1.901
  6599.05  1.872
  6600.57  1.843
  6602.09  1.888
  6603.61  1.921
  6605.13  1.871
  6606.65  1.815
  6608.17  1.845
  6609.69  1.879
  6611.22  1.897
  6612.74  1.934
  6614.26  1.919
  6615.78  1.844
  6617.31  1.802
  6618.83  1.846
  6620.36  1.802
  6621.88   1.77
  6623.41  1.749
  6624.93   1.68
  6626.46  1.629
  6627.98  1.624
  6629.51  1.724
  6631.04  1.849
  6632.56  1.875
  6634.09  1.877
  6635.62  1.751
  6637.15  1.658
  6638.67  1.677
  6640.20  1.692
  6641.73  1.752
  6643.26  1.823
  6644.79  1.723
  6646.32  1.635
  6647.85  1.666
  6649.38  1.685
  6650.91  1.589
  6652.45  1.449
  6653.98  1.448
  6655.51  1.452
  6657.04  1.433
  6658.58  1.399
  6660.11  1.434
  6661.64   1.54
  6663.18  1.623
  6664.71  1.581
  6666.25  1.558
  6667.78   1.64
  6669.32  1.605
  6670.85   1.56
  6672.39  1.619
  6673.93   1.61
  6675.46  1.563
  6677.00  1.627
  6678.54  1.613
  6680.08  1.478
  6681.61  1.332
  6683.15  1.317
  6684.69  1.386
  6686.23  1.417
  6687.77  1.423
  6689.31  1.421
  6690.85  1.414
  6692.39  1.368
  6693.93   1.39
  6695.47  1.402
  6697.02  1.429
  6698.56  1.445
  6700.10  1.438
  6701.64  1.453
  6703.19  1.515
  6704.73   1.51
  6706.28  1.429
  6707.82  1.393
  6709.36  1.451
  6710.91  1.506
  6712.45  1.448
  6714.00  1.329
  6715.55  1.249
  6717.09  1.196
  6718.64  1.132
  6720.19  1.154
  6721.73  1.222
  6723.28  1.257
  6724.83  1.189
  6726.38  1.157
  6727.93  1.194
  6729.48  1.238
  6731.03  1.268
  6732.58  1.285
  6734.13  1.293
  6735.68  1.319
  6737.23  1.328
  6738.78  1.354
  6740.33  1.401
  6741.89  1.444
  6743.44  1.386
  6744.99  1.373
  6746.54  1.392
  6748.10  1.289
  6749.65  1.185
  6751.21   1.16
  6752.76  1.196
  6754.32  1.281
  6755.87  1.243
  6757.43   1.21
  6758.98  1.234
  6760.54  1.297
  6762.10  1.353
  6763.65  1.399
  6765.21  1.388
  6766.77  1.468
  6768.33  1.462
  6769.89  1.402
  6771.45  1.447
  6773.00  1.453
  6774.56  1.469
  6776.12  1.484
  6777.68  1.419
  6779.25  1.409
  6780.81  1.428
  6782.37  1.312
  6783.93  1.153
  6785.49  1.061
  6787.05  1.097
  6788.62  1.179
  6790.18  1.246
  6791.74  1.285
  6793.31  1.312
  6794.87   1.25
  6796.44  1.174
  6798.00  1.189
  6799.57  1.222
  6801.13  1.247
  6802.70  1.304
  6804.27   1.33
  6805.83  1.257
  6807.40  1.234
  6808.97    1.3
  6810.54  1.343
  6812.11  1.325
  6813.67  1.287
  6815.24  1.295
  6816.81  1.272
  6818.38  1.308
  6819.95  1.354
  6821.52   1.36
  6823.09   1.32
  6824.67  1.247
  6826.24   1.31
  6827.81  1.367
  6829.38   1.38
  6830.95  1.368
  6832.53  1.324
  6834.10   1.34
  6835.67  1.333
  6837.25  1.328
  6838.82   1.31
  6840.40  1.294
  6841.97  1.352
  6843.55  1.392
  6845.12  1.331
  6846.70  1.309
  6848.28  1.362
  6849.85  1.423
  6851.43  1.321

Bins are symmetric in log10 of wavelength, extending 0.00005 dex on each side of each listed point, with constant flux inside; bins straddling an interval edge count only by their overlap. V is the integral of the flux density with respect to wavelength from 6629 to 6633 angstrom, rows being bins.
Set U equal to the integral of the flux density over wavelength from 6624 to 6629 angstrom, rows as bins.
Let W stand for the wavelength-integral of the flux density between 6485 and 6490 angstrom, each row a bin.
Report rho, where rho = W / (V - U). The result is -9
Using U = 8.3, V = 7.3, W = 9.0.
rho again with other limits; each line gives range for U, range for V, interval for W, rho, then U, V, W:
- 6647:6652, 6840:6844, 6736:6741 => -2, 8.2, 5.4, 6.8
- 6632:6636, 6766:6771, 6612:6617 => -69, 7.4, 7.2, 9.4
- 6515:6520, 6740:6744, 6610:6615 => -2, 10.2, 5.6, 9.6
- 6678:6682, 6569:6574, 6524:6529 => 3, 5.9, 9.4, 10.6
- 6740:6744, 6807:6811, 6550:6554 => -17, 5.6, 5.2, 7.9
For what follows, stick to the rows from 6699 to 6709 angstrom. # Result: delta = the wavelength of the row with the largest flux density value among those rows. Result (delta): 6703.19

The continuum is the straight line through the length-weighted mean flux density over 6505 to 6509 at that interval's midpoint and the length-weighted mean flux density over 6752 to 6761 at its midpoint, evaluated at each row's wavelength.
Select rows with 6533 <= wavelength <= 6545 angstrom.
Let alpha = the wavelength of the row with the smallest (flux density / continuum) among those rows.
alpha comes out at 6544.57 angstrom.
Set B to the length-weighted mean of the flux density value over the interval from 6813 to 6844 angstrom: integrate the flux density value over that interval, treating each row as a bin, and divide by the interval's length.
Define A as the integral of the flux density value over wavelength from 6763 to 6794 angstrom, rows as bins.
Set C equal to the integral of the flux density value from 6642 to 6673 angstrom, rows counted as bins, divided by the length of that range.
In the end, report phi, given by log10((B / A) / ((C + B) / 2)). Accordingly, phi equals -1.66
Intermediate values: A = 42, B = 1.3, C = 1.58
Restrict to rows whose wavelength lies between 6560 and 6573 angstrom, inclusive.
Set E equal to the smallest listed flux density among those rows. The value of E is 1.822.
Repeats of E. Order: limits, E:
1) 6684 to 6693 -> 1.368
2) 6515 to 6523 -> 2.011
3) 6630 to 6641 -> 1.658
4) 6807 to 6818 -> 1.234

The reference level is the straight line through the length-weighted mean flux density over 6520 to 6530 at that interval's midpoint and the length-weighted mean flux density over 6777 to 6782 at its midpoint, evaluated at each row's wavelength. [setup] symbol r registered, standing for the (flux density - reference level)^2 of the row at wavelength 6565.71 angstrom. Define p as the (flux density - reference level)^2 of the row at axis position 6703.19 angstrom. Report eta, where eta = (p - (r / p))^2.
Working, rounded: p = 0.014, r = 0.008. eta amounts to 0.30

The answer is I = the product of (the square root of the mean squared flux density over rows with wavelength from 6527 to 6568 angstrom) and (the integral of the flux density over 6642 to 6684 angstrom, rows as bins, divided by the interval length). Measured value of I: 3.3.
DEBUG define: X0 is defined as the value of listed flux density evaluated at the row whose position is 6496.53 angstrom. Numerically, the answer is 1.751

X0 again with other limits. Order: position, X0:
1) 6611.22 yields 1.897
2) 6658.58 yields 1.399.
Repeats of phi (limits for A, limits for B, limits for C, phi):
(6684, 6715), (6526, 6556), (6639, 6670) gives -1.58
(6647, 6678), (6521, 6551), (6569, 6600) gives -1.65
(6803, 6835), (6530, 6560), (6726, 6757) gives -1.53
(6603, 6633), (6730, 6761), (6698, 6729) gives -1.74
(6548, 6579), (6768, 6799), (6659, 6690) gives -1.82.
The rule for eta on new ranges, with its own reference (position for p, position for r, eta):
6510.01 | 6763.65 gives 0.03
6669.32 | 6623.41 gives 0.75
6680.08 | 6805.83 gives 0.00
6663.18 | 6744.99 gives 1.20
